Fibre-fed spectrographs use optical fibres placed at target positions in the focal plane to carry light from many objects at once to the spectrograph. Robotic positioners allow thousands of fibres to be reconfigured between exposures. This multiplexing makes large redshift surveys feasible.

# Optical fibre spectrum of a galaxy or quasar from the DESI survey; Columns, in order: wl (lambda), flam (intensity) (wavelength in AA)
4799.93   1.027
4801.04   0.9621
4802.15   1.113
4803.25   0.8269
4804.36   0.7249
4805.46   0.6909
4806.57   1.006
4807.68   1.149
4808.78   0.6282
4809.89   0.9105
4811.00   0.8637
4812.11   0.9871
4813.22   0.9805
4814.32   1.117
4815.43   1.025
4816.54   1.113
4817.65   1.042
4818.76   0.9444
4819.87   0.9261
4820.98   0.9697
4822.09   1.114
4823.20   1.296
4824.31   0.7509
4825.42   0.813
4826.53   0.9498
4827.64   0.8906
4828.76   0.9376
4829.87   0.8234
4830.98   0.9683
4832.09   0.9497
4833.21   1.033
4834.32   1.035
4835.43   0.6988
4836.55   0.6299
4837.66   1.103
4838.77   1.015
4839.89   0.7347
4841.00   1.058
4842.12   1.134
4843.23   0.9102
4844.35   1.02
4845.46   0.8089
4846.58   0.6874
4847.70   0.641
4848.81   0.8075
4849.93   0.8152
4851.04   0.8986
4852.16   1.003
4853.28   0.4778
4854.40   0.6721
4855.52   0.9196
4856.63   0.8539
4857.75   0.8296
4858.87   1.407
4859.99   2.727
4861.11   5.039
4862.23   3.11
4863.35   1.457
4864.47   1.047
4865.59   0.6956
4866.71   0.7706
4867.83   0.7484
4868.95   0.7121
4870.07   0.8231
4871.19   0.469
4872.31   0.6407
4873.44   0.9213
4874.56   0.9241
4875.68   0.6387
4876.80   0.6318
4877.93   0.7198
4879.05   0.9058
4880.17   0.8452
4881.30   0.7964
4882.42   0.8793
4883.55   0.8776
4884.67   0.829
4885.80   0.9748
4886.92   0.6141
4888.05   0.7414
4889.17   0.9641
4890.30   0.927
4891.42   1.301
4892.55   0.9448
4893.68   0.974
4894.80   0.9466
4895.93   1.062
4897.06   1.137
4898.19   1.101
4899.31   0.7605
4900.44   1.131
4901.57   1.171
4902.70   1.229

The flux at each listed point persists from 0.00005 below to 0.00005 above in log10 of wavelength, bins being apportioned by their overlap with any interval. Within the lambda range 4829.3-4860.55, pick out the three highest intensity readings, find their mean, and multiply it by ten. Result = 17.6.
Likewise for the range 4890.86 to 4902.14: 12.0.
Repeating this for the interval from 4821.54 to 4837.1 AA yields 11.5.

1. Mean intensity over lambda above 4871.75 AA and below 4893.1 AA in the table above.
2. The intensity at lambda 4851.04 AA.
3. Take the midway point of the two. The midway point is 0.87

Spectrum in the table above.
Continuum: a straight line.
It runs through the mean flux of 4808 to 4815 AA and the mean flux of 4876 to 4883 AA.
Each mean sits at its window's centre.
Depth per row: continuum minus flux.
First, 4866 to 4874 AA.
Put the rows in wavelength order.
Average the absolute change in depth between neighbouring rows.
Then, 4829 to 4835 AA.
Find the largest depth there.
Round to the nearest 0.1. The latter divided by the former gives 0.4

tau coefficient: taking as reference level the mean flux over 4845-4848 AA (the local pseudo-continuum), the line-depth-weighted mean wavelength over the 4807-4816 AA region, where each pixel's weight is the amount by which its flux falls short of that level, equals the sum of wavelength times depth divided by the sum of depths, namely 4812.1 AA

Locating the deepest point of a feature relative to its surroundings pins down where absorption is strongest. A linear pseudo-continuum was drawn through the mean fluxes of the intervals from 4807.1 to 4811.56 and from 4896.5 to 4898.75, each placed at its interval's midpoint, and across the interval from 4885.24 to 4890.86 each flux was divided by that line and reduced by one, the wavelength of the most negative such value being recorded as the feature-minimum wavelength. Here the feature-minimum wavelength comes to 4886.92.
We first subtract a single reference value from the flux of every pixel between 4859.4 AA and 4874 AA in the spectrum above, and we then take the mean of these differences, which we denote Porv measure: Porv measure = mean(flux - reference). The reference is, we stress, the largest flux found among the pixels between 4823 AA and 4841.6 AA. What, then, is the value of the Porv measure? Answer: 0.18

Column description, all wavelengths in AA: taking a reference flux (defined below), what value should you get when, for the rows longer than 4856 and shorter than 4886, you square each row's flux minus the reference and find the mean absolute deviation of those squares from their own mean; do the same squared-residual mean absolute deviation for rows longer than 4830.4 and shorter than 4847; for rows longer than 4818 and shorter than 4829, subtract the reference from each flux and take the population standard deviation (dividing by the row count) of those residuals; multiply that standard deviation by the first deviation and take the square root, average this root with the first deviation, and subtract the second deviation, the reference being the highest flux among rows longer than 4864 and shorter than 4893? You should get 0.70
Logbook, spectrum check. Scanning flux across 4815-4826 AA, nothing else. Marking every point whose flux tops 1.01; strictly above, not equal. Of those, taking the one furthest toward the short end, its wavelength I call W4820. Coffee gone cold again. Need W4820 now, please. 4815.43 AA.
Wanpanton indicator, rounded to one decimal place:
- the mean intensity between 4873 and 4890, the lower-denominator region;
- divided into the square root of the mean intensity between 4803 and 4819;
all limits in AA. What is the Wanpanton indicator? 1.2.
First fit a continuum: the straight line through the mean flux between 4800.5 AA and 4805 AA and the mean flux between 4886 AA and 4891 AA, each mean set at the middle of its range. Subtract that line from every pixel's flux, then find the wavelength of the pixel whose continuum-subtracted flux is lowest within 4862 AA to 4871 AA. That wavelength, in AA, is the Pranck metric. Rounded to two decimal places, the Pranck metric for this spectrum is 4865.59 AA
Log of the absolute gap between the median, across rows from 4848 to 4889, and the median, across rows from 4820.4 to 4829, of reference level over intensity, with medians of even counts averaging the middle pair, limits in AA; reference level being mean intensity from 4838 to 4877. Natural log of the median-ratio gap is -1.8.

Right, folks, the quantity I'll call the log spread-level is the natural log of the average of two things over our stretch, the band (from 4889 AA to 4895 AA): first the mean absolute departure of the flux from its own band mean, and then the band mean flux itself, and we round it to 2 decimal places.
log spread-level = -0.59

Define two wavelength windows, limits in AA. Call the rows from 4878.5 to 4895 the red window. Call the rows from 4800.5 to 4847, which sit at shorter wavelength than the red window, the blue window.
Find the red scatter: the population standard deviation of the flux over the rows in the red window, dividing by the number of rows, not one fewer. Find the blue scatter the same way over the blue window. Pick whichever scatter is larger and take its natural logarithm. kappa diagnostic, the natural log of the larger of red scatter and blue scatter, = -1.9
